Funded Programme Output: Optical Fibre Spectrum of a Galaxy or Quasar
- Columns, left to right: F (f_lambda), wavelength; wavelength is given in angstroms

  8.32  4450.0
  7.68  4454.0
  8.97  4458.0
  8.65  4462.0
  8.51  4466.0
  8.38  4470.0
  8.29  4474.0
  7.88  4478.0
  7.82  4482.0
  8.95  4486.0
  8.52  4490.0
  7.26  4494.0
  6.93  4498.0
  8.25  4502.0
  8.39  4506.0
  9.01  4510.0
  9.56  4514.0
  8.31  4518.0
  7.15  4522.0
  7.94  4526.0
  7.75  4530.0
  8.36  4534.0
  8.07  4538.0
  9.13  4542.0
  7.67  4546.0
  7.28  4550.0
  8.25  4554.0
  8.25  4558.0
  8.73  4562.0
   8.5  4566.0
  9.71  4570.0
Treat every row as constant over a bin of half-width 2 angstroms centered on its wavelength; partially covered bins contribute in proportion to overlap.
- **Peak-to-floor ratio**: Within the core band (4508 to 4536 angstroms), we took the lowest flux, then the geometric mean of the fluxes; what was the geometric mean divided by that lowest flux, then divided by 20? 0.0578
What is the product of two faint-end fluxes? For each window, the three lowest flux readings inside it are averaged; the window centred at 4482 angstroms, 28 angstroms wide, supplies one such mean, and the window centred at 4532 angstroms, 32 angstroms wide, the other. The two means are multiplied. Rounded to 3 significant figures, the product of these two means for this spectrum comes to 57.6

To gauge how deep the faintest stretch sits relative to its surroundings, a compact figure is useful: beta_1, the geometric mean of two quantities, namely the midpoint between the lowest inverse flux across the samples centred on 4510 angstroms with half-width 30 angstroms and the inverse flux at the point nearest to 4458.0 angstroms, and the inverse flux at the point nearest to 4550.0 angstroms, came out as 0.122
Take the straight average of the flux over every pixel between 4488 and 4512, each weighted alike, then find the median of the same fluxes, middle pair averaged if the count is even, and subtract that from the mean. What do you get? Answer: -0.26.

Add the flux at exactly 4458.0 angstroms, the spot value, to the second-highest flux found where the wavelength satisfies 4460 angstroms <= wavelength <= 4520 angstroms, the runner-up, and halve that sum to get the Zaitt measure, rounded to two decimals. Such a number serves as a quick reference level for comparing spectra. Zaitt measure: 8.99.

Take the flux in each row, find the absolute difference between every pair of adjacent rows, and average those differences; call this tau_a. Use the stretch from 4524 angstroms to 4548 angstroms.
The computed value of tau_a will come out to 0.72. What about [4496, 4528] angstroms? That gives 0.83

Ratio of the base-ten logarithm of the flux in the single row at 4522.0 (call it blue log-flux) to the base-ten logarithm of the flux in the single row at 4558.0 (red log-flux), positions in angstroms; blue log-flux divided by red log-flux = 0.93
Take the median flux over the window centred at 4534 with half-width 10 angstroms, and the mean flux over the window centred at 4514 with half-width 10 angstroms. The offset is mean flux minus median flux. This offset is 0.41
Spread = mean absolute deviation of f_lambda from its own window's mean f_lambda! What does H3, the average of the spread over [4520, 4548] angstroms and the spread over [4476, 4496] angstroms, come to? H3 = 0.48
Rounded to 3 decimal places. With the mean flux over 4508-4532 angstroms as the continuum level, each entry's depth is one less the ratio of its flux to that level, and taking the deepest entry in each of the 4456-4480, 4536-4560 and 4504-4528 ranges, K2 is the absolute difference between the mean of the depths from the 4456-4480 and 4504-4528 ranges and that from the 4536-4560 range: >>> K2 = 0.028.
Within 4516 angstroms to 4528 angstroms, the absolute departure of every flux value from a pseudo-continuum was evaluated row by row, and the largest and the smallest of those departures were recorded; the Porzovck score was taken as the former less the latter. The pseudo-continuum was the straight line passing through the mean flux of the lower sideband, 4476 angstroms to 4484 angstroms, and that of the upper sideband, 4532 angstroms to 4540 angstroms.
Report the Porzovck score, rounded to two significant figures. 0.76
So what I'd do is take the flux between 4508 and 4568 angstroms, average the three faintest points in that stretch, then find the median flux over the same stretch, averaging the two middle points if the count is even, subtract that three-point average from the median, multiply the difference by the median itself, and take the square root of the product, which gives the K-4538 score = 2.7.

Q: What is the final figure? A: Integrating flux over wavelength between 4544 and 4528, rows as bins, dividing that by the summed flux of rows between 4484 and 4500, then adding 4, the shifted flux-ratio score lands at 8.2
